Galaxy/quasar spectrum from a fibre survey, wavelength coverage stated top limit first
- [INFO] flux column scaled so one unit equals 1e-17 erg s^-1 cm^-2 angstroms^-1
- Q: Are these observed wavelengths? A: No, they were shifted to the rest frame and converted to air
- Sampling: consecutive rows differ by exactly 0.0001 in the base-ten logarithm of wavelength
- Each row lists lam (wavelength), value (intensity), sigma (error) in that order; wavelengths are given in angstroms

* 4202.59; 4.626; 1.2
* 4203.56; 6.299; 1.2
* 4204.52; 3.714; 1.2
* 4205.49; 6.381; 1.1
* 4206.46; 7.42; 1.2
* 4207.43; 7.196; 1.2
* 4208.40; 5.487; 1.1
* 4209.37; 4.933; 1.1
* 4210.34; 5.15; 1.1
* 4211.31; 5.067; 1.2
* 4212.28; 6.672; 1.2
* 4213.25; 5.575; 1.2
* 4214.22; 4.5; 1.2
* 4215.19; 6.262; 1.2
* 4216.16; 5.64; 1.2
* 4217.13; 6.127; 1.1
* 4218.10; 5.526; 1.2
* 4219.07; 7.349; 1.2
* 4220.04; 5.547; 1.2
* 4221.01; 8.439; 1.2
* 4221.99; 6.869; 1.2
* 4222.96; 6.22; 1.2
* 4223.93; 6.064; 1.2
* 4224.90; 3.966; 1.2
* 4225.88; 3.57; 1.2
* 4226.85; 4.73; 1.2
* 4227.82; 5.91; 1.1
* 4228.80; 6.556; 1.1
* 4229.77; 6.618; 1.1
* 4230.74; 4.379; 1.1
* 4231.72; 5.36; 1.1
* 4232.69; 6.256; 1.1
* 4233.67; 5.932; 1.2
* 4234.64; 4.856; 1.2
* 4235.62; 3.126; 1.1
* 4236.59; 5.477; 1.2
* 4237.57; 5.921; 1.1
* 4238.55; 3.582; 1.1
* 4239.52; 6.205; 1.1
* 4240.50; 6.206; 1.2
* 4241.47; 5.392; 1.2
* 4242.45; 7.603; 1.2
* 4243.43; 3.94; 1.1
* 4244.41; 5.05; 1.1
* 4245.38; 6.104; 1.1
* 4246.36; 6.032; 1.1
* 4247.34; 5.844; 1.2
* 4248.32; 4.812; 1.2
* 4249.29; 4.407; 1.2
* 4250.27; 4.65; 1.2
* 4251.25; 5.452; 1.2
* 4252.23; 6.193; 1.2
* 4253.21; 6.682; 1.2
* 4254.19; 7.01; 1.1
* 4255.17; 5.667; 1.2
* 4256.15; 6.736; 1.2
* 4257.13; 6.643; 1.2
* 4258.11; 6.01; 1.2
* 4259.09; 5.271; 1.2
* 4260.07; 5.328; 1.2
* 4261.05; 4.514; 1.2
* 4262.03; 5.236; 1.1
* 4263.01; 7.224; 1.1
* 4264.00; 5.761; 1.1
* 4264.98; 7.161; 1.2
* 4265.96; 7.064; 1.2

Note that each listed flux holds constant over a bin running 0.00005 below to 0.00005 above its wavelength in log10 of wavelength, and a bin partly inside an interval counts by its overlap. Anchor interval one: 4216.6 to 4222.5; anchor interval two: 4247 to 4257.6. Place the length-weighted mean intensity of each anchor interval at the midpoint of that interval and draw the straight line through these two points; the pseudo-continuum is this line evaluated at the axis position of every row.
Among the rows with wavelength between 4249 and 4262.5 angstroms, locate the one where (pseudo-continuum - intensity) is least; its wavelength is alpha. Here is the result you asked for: 4254.19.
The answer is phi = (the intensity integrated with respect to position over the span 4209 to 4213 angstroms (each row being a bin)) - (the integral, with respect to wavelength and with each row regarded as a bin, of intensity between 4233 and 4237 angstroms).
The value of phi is 2.3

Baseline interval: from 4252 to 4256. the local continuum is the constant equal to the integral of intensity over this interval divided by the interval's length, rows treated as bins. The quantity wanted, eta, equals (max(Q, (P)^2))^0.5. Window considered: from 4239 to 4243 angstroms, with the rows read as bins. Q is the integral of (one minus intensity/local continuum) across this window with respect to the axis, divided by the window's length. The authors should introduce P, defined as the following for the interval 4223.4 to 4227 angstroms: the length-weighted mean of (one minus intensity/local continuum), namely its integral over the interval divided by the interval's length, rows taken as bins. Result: 0.286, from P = 0.286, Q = 0.021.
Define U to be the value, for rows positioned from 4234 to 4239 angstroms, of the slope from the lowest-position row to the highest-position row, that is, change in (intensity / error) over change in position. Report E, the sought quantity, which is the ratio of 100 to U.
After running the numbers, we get -495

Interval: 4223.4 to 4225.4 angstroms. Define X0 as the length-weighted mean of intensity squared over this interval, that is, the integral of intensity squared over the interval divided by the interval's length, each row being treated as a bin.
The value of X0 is 26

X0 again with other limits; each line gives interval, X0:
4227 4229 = 36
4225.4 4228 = 22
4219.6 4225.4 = 40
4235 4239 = 22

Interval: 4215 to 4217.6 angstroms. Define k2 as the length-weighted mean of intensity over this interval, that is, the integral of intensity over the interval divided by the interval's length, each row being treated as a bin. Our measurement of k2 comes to 6.0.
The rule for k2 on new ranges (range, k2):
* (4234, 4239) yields 4.6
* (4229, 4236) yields 5.3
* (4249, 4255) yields 5.8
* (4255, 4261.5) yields 5.8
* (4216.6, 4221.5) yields 6.6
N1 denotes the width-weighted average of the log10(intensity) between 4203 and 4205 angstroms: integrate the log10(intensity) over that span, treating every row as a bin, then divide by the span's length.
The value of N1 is 0.69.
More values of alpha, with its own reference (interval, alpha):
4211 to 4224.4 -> 4221.01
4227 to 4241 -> 4229.77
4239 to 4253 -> 4242.45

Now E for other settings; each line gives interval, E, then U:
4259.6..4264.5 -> 493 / 0.20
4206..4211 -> -258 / -0.39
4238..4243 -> 127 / 0.79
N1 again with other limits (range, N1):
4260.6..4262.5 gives 0.69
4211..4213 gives 0.77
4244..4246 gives 0.75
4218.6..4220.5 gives 0.81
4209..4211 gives 0.70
